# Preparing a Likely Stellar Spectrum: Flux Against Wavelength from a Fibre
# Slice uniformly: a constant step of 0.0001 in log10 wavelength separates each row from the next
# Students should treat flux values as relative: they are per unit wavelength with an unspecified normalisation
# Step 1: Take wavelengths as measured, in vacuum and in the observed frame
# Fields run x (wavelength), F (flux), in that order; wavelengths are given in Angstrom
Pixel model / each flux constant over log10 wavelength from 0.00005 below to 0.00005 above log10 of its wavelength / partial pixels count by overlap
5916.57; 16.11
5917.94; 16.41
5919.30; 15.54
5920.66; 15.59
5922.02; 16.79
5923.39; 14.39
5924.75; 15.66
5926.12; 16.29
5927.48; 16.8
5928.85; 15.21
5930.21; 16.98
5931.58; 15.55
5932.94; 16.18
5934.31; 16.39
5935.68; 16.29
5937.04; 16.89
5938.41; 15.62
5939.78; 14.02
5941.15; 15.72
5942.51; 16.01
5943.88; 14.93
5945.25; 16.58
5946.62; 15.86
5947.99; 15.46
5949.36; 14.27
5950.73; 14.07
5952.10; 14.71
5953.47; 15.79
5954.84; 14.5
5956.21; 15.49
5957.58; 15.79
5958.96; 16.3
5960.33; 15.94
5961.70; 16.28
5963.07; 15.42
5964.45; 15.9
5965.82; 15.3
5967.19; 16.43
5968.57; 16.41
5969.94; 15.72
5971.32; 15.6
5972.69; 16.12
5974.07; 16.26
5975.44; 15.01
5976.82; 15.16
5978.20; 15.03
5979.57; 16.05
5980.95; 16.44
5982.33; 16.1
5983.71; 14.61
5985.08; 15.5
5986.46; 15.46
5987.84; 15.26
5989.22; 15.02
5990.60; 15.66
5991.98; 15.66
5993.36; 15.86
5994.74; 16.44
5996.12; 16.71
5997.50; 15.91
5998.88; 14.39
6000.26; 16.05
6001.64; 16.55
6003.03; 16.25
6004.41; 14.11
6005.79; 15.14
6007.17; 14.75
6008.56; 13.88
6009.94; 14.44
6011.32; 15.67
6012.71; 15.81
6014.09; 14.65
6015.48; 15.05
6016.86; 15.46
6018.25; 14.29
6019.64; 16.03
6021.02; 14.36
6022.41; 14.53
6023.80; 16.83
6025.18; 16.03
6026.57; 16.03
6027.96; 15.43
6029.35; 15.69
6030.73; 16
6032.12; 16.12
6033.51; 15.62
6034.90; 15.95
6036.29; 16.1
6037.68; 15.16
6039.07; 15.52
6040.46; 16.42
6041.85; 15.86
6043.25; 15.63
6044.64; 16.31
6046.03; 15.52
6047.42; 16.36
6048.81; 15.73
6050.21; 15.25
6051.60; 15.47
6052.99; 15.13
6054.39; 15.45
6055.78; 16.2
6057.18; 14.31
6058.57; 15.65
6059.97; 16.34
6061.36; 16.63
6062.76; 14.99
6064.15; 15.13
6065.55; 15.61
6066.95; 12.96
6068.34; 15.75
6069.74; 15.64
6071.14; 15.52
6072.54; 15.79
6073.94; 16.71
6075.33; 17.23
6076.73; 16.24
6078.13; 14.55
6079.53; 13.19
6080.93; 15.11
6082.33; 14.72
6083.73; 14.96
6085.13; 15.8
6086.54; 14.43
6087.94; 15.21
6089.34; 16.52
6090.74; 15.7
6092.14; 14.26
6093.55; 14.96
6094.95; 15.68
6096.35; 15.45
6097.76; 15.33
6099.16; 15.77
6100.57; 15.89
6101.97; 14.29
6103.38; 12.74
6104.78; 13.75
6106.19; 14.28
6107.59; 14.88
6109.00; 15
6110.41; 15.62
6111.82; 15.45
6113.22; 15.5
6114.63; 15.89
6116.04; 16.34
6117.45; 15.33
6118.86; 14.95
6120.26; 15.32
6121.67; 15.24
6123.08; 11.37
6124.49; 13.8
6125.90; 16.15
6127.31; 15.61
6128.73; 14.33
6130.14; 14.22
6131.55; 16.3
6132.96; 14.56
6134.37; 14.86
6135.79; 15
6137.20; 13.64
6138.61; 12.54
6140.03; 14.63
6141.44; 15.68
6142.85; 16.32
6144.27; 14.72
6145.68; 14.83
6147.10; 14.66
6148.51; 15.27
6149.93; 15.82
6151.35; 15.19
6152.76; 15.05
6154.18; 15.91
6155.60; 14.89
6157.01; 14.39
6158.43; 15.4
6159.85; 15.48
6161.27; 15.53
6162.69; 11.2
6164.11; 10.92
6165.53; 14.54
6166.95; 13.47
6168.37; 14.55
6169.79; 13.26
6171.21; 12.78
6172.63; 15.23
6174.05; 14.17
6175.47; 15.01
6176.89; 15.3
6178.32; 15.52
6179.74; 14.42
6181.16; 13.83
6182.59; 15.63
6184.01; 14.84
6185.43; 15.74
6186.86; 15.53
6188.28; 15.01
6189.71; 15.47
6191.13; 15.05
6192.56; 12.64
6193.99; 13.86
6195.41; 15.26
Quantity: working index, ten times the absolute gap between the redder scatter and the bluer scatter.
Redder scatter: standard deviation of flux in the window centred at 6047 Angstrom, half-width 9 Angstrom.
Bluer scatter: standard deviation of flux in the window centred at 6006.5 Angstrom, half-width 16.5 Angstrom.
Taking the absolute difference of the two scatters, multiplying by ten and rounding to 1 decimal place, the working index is 4.1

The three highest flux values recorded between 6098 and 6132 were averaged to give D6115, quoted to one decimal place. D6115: 16.3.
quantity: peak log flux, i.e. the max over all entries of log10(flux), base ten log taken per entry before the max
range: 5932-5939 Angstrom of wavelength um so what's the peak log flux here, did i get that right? 1.23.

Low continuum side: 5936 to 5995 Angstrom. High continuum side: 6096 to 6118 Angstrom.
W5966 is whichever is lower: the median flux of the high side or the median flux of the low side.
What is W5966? 15.4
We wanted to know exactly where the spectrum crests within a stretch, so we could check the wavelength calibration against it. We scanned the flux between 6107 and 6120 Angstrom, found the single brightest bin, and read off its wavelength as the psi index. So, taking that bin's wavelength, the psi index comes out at 6116.04 Angstrom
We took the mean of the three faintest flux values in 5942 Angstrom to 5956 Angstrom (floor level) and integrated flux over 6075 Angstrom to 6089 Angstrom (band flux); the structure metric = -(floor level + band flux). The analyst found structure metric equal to -226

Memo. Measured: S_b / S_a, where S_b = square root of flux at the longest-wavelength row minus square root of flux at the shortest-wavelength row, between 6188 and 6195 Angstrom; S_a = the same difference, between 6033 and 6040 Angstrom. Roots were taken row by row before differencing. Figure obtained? 12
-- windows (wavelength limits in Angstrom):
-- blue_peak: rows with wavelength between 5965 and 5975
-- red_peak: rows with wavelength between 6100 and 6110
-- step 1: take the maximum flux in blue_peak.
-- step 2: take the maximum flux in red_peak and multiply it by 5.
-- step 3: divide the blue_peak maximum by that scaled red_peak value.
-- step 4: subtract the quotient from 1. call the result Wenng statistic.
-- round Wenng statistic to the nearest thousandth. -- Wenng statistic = 0.793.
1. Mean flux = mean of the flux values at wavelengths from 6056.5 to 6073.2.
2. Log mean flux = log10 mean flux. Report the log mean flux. 1.186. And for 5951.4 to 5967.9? 1.195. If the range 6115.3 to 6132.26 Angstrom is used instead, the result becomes 1.174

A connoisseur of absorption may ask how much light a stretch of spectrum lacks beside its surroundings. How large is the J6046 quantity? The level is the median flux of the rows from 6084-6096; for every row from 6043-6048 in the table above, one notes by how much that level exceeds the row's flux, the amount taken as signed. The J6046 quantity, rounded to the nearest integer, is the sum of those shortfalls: -2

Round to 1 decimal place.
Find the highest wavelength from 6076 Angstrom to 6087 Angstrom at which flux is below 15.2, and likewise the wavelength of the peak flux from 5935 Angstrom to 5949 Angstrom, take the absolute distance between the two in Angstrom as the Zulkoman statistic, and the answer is 149.5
